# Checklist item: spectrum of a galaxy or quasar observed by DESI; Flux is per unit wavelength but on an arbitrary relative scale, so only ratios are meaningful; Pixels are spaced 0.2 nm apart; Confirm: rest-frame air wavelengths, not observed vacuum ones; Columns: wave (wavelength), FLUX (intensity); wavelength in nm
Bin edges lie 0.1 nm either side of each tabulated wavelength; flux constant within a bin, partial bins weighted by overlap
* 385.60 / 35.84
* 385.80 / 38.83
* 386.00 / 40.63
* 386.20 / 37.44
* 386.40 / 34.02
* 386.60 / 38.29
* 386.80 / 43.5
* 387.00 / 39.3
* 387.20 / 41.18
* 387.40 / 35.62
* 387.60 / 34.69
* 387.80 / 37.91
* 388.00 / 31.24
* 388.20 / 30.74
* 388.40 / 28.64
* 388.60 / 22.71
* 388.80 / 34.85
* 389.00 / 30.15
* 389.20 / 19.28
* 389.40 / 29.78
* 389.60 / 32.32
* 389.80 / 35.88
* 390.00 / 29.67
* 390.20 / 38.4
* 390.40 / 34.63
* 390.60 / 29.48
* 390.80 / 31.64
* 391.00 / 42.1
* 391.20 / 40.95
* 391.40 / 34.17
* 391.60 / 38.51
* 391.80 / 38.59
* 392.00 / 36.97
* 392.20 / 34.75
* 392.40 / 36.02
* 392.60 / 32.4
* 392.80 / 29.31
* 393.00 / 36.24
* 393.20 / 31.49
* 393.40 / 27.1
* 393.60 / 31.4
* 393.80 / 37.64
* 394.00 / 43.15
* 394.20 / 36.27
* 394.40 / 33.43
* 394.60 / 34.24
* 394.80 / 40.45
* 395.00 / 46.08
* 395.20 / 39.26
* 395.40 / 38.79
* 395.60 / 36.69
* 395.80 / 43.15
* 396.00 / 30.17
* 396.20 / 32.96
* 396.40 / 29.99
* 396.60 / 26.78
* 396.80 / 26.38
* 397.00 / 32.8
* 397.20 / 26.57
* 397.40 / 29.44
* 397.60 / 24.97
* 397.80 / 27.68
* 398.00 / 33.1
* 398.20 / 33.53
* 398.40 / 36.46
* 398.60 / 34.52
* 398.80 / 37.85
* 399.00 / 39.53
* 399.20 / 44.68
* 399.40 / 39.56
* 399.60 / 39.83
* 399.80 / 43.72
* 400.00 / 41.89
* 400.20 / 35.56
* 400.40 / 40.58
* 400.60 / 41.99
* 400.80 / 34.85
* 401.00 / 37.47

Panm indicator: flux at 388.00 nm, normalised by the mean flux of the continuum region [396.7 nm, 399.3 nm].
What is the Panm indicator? 0.95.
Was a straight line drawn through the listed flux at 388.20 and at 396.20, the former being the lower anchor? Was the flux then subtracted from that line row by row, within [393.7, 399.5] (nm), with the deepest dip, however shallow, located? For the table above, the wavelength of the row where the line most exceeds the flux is 397.60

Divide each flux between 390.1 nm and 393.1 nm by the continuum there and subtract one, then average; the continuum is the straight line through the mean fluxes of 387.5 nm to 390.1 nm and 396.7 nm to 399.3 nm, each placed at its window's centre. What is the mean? 0.138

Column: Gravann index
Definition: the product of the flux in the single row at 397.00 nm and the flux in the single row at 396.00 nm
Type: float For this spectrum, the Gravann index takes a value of 990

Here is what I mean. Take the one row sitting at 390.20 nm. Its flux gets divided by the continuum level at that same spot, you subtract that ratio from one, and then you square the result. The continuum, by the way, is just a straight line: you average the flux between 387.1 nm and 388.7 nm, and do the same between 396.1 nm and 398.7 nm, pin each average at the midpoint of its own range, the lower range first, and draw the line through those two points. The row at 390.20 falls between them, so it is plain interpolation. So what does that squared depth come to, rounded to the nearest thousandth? 0.036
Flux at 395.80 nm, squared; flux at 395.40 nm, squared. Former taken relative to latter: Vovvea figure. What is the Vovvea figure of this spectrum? 1.2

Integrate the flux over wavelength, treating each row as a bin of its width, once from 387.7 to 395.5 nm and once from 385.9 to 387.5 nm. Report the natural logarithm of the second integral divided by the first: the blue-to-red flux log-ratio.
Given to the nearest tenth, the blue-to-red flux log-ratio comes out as -1.5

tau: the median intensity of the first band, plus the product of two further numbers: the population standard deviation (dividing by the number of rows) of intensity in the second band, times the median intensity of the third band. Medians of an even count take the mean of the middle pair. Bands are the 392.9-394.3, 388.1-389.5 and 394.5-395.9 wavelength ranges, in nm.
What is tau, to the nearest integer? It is 228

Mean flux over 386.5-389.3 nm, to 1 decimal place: 33.4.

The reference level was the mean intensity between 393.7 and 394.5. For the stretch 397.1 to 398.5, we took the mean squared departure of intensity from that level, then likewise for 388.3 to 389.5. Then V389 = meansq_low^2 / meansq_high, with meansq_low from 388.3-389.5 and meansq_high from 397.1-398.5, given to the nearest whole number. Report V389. 234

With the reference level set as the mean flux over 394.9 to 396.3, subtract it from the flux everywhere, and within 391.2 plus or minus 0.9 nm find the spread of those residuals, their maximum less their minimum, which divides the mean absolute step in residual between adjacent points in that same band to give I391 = 0.31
